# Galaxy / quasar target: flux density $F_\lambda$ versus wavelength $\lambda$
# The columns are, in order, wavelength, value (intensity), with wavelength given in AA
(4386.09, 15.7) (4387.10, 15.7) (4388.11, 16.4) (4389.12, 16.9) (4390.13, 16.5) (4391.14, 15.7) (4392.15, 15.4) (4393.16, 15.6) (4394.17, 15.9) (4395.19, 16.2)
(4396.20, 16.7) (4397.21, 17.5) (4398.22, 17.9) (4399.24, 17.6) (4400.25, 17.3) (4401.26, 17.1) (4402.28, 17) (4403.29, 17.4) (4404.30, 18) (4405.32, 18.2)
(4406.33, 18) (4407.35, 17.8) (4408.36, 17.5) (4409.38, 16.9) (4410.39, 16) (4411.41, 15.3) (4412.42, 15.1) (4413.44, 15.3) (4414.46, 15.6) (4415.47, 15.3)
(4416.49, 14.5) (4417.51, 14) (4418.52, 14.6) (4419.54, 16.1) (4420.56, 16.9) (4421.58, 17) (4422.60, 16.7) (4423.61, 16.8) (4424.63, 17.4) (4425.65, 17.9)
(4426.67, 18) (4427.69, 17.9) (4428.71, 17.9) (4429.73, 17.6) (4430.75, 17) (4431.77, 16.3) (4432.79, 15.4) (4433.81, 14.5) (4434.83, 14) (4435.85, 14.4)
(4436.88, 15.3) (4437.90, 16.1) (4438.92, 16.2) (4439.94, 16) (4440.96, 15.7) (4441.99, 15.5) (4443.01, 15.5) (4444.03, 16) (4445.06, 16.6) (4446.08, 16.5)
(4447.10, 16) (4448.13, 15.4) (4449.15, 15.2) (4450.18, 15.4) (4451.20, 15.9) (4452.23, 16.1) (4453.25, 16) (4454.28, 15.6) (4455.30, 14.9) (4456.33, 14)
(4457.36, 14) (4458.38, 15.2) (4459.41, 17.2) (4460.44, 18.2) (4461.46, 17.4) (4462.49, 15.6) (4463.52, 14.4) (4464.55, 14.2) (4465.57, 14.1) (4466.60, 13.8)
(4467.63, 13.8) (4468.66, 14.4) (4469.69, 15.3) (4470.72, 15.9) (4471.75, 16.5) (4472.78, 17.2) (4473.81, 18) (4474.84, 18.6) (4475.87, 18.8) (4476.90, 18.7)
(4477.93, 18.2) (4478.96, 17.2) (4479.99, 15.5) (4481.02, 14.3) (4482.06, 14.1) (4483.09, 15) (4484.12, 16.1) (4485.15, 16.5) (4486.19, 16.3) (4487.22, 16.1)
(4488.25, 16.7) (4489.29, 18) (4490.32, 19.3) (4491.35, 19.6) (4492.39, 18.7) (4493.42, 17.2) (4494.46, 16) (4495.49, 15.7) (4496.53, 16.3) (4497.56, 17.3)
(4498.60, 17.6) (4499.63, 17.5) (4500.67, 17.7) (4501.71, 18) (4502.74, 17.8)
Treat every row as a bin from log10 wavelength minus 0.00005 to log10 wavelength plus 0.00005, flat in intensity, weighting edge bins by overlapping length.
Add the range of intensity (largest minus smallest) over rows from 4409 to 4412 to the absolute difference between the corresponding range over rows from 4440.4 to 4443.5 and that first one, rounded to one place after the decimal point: 3.0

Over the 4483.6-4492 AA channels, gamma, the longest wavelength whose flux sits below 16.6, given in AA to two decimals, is 4487.22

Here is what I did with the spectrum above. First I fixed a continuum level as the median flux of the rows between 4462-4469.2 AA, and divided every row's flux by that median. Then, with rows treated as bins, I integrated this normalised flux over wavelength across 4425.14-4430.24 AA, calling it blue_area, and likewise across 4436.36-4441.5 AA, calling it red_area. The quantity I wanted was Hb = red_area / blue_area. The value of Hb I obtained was 0.89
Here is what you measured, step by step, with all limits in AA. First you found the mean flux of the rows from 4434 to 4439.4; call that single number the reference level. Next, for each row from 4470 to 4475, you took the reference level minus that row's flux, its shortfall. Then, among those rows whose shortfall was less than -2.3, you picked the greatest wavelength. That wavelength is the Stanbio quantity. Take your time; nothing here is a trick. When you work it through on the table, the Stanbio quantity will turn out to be 4474.84 AA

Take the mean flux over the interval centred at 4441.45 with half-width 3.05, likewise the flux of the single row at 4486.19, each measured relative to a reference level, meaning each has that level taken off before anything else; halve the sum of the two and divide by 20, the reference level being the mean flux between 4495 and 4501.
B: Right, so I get -0.05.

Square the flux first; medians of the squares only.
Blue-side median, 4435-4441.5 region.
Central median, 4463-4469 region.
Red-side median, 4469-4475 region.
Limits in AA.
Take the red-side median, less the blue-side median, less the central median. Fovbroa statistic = -167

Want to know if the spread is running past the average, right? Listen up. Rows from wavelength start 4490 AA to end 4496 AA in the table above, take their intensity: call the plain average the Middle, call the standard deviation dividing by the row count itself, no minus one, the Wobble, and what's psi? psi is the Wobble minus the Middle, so -16.2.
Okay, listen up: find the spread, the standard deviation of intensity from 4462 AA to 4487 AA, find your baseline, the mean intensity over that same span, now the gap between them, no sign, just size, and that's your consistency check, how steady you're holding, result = 14.3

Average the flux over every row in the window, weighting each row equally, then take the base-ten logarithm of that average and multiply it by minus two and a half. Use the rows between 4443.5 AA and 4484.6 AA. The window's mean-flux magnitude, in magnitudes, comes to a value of -3.00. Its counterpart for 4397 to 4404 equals -3.10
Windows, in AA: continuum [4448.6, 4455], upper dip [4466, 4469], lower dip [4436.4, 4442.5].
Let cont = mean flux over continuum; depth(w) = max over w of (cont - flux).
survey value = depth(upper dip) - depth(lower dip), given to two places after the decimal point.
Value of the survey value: 1.50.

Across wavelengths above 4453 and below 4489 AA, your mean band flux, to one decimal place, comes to 15.9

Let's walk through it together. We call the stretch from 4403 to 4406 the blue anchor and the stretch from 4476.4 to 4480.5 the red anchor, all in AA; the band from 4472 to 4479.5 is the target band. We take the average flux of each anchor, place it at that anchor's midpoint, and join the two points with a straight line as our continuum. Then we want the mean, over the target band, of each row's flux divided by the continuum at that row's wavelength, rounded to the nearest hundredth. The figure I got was 1.04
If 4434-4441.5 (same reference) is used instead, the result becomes 0.87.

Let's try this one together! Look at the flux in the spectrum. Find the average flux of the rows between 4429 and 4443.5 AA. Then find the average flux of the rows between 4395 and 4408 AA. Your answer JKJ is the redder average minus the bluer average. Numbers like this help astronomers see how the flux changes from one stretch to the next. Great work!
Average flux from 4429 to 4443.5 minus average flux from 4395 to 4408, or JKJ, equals -1.8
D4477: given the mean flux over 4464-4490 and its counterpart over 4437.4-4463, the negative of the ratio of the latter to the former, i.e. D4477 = -0.98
